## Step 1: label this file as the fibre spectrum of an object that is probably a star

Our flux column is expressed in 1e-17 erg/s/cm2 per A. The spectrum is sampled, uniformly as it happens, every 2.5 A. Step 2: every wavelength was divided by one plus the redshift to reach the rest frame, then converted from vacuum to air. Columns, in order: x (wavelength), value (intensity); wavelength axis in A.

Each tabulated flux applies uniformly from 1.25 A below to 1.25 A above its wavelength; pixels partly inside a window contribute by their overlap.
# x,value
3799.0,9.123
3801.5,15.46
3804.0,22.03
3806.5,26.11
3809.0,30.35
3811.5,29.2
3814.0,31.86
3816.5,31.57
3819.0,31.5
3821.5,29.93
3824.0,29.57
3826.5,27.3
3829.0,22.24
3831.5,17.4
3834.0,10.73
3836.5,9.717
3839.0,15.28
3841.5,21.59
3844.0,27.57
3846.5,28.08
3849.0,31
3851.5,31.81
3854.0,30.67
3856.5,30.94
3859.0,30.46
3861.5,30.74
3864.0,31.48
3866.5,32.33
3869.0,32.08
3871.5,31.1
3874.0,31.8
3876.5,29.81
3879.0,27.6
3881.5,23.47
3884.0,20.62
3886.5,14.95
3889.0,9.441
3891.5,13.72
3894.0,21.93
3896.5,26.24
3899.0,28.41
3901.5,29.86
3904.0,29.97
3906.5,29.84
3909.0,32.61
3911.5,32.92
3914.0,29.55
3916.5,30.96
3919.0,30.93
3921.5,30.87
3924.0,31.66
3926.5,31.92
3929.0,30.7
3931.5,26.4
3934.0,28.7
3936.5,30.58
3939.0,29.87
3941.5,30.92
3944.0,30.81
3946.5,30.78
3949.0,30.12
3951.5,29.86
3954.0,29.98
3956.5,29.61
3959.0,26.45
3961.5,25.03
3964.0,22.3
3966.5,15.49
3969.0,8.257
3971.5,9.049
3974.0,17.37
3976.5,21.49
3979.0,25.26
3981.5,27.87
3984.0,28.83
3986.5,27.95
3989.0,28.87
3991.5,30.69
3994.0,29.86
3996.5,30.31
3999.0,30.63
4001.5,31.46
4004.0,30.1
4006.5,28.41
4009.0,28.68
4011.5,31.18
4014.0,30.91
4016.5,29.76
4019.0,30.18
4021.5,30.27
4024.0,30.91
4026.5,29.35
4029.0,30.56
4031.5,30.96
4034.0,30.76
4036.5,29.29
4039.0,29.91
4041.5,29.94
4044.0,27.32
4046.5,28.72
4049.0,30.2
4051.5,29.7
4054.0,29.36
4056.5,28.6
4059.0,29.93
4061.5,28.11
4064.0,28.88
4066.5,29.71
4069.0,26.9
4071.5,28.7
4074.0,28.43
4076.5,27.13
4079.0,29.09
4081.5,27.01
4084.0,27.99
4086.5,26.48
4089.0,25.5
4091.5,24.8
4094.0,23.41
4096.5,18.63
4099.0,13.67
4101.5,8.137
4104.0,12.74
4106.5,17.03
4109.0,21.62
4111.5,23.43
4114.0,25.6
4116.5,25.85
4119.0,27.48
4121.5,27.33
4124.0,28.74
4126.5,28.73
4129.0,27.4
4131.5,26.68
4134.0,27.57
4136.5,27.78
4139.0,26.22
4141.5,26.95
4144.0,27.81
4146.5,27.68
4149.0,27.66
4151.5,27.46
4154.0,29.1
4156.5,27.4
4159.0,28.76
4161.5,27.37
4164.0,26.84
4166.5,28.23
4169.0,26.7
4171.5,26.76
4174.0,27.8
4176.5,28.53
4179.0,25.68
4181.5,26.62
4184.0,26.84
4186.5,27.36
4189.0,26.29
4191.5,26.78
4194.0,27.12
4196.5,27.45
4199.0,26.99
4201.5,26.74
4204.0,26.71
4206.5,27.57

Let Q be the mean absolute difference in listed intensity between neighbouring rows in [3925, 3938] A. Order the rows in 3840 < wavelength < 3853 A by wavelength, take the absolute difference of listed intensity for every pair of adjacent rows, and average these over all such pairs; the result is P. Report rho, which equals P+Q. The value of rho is 5.0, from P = 2.6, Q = 2.4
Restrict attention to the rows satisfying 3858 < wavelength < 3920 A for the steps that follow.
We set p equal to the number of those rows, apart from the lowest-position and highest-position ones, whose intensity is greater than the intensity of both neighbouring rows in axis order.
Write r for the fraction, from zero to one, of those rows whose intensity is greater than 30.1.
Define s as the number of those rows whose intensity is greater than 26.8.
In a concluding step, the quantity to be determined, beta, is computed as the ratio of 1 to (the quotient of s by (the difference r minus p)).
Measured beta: -0.25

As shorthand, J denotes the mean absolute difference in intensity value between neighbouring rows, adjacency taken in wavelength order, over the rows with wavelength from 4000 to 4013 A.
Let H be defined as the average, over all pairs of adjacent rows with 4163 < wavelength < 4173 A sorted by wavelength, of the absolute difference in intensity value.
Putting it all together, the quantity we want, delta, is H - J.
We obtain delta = -0.5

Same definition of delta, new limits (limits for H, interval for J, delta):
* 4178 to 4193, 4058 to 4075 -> -0.7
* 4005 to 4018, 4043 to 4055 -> 0.1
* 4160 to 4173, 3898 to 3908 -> 0.3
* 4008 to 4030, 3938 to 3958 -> 0.6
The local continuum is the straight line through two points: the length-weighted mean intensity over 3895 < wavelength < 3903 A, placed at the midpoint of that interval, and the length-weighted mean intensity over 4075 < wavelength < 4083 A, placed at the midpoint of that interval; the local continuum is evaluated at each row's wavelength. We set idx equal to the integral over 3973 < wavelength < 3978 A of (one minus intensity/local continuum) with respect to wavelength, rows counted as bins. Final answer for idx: 1.4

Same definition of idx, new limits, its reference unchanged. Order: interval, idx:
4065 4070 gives -0.1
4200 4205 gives 0.2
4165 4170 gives 0.0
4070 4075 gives -0.1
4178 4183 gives 0.3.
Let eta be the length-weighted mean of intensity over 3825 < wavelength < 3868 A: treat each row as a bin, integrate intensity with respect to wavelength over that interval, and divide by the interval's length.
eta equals 25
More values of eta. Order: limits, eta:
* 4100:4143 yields 24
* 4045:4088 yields 29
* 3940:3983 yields 24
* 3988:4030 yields 30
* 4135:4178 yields 28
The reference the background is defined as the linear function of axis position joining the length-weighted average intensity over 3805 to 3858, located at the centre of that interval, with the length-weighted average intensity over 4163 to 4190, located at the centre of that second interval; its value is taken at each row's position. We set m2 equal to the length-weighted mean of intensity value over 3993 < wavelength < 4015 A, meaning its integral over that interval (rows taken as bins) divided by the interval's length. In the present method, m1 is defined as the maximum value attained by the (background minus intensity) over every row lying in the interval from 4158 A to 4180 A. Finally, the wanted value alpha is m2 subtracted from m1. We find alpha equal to -28.8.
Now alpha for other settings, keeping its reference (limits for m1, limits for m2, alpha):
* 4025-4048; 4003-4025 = -30.7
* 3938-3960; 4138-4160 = -27.8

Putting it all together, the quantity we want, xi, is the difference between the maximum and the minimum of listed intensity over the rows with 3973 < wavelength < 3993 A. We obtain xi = 13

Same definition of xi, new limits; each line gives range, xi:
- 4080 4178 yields 21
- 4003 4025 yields 3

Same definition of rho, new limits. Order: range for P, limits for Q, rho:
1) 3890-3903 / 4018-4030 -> 4.9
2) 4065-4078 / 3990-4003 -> 2.2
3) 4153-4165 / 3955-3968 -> 4.8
